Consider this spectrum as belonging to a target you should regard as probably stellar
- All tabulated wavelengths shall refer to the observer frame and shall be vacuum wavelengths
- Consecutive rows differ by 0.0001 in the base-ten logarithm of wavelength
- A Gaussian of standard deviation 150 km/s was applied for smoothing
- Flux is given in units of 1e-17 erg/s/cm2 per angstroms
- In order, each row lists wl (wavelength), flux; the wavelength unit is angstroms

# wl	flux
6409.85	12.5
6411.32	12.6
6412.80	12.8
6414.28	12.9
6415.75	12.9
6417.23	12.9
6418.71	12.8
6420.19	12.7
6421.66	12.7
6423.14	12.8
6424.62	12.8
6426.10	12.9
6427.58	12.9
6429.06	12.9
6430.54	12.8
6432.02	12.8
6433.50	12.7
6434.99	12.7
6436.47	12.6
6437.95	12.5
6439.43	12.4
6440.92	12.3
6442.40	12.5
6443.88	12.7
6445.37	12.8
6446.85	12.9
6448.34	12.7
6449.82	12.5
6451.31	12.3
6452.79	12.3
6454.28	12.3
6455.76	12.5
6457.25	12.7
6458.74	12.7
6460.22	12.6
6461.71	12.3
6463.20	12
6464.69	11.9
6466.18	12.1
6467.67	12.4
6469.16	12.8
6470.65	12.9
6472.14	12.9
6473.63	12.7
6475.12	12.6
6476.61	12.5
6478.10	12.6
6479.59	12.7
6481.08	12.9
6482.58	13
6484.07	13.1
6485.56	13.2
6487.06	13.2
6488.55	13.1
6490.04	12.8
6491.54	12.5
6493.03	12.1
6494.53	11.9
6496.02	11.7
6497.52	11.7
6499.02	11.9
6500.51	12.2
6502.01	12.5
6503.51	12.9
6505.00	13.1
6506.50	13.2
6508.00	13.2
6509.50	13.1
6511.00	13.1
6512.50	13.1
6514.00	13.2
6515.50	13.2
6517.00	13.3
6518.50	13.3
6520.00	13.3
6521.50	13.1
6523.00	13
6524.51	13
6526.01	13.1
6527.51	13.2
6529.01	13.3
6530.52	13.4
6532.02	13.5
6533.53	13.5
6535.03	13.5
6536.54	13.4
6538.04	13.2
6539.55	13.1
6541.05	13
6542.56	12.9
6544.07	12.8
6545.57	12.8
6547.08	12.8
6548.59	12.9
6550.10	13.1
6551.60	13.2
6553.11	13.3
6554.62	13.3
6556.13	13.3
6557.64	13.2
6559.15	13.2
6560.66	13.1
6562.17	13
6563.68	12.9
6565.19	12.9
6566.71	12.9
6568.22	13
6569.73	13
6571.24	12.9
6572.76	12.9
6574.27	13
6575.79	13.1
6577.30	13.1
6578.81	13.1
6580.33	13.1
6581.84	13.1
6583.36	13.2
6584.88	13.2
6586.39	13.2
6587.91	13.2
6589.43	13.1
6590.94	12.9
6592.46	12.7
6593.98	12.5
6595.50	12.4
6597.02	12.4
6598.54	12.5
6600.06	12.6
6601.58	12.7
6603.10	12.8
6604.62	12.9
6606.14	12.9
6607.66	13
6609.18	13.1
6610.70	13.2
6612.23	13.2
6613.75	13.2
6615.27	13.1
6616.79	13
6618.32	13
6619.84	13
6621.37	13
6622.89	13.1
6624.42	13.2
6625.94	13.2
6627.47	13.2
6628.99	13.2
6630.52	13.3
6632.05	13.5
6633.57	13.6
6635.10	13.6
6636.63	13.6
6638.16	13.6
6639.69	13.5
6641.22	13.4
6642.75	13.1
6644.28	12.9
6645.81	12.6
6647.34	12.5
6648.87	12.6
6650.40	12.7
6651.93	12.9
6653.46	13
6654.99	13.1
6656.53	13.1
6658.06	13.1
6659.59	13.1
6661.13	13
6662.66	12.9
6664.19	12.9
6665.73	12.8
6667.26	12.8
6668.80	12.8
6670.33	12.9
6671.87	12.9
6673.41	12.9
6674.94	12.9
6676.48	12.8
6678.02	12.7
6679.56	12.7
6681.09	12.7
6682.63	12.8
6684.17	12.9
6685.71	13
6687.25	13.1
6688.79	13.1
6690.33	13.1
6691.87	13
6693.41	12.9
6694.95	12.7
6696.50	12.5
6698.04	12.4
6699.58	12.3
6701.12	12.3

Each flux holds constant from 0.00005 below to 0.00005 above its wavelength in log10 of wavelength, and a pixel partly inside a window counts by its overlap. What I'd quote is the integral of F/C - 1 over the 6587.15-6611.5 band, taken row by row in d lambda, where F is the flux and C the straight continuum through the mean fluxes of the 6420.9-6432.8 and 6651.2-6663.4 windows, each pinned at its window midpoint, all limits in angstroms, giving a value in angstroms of -0.3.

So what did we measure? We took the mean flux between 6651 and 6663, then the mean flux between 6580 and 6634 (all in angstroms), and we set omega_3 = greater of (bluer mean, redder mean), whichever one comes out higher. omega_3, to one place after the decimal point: 13.0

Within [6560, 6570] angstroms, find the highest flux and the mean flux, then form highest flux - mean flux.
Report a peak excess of 0.13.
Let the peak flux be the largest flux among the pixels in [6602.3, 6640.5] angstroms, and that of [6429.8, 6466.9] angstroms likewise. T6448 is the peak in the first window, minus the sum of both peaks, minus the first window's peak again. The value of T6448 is -26.5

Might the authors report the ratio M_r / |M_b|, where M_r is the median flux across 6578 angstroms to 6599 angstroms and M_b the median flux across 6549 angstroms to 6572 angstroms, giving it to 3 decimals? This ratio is 1.000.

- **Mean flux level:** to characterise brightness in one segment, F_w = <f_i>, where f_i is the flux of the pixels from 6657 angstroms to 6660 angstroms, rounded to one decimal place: 13.1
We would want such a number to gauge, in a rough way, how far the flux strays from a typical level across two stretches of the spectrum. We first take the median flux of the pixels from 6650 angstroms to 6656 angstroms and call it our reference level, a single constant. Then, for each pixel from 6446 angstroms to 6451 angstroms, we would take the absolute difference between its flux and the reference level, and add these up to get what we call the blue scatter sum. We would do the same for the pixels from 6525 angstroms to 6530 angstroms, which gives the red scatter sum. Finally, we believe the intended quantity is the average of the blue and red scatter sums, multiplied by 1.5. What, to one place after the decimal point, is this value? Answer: 1.1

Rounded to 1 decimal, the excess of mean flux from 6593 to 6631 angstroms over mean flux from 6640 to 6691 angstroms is 0.0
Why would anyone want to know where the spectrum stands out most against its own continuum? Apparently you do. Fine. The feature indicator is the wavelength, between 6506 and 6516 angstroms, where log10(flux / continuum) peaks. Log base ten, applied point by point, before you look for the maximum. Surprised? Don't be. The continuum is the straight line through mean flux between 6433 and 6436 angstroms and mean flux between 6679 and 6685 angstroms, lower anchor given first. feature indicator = 6506.50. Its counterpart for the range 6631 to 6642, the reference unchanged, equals 6633.57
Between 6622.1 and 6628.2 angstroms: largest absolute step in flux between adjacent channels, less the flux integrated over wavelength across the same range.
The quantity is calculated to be -80.3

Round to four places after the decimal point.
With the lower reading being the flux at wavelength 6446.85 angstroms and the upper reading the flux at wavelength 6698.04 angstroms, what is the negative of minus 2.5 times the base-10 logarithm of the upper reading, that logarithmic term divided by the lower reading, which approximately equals 0.2119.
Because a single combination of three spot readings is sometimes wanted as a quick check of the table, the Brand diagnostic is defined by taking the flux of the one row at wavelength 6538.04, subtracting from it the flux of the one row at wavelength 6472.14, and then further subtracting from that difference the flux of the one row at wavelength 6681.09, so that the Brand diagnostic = -12.4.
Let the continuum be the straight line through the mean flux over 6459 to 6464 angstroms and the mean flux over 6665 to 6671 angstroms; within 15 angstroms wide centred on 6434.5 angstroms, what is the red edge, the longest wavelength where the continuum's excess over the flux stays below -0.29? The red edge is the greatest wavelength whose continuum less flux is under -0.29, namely 6436.47 angstroms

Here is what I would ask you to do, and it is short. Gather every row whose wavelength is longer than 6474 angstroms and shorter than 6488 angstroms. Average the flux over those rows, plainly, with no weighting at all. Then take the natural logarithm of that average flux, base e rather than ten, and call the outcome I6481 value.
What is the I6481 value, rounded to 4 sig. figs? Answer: 2.555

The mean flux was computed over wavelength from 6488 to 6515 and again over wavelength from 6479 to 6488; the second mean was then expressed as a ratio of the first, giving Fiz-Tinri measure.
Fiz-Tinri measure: 1.03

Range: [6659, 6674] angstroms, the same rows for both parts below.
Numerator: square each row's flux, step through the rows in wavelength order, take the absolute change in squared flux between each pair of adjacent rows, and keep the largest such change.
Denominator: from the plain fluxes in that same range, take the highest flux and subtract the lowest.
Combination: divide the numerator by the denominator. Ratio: 8.7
